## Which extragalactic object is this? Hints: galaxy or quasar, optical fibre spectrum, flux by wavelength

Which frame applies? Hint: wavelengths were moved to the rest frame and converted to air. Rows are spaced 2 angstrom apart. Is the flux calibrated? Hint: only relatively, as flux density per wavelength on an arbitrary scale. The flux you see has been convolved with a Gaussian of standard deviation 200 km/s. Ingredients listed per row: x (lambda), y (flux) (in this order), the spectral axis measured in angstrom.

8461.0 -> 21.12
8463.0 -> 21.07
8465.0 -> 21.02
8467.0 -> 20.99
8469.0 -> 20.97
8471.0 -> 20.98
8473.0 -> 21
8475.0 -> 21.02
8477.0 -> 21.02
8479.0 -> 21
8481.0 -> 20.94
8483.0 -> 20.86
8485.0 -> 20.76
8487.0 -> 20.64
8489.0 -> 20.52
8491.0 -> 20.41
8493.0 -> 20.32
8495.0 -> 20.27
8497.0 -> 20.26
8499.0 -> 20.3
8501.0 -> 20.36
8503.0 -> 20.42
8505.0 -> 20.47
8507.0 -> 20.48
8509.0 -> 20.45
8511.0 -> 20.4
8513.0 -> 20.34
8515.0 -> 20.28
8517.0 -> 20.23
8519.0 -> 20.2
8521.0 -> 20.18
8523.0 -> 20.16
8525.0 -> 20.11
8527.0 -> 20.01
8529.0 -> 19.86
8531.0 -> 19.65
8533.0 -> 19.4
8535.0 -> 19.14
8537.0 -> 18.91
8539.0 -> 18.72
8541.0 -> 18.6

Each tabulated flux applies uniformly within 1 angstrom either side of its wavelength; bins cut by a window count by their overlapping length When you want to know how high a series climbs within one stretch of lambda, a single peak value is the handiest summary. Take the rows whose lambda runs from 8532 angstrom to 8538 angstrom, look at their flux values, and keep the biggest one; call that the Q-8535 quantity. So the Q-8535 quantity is 19.4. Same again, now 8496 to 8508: 20.48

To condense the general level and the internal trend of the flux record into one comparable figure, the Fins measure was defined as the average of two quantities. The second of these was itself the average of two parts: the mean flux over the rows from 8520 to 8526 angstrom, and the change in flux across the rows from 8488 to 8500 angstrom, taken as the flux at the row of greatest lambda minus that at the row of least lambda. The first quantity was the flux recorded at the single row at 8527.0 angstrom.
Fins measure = 15.0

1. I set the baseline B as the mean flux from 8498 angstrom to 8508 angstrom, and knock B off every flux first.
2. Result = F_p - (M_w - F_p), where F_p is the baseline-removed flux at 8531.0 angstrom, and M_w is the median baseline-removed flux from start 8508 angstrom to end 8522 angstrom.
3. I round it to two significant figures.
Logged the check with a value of -1.4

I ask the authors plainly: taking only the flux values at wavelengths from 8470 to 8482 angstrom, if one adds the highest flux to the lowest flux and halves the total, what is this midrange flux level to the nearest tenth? 21.0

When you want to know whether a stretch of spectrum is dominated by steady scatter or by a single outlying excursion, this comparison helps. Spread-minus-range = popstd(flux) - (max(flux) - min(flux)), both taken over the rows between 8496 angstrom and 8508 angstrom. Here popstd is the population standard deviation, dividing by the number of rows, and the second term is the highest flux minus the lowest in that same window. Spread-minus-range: -0.14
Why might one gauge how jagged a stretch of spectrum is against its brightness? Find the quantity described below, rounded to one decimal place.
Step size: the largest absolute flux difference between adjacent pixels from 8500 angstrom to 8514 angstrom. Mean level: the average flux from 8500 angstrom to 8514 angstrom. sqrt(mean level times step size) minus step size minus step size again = 1.0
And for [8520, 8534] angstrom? 1.7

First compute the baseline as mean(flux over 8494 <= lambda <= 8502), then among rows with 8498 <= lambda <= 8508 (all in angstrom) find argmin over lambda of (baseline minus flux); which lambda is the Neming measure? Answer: 8507.0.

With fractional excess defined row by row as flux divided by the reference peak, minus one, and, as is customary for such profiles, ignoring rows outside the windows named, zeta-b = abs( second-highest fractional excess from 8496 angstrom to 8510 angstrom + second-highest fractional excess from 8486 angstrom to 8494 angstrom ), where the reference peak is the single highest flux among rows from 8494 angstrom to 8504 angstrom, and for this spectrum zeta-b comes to 0.007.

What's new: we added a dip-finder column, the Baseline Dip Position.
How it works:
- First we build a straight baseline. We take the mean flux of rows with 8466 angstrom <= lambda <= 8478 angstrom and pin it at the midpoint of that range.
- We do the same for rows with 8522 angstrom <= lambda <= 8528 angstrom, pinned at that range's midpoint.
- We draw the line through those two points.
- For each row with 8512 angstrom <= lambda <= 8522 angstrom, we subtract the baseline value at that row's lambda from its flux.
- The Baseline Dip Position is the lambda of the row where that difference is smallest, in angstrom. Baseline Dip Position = 8517.0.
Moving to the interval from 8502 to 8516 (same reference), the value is 8503.0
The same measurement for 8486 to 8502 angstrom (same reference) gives 8495.0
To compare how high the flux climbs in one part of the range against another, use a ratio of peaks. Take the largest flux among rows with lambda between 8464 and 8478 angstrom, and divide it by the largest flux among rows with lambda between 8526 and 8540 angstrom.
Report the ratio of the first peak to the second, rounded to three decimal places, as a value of 1.050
